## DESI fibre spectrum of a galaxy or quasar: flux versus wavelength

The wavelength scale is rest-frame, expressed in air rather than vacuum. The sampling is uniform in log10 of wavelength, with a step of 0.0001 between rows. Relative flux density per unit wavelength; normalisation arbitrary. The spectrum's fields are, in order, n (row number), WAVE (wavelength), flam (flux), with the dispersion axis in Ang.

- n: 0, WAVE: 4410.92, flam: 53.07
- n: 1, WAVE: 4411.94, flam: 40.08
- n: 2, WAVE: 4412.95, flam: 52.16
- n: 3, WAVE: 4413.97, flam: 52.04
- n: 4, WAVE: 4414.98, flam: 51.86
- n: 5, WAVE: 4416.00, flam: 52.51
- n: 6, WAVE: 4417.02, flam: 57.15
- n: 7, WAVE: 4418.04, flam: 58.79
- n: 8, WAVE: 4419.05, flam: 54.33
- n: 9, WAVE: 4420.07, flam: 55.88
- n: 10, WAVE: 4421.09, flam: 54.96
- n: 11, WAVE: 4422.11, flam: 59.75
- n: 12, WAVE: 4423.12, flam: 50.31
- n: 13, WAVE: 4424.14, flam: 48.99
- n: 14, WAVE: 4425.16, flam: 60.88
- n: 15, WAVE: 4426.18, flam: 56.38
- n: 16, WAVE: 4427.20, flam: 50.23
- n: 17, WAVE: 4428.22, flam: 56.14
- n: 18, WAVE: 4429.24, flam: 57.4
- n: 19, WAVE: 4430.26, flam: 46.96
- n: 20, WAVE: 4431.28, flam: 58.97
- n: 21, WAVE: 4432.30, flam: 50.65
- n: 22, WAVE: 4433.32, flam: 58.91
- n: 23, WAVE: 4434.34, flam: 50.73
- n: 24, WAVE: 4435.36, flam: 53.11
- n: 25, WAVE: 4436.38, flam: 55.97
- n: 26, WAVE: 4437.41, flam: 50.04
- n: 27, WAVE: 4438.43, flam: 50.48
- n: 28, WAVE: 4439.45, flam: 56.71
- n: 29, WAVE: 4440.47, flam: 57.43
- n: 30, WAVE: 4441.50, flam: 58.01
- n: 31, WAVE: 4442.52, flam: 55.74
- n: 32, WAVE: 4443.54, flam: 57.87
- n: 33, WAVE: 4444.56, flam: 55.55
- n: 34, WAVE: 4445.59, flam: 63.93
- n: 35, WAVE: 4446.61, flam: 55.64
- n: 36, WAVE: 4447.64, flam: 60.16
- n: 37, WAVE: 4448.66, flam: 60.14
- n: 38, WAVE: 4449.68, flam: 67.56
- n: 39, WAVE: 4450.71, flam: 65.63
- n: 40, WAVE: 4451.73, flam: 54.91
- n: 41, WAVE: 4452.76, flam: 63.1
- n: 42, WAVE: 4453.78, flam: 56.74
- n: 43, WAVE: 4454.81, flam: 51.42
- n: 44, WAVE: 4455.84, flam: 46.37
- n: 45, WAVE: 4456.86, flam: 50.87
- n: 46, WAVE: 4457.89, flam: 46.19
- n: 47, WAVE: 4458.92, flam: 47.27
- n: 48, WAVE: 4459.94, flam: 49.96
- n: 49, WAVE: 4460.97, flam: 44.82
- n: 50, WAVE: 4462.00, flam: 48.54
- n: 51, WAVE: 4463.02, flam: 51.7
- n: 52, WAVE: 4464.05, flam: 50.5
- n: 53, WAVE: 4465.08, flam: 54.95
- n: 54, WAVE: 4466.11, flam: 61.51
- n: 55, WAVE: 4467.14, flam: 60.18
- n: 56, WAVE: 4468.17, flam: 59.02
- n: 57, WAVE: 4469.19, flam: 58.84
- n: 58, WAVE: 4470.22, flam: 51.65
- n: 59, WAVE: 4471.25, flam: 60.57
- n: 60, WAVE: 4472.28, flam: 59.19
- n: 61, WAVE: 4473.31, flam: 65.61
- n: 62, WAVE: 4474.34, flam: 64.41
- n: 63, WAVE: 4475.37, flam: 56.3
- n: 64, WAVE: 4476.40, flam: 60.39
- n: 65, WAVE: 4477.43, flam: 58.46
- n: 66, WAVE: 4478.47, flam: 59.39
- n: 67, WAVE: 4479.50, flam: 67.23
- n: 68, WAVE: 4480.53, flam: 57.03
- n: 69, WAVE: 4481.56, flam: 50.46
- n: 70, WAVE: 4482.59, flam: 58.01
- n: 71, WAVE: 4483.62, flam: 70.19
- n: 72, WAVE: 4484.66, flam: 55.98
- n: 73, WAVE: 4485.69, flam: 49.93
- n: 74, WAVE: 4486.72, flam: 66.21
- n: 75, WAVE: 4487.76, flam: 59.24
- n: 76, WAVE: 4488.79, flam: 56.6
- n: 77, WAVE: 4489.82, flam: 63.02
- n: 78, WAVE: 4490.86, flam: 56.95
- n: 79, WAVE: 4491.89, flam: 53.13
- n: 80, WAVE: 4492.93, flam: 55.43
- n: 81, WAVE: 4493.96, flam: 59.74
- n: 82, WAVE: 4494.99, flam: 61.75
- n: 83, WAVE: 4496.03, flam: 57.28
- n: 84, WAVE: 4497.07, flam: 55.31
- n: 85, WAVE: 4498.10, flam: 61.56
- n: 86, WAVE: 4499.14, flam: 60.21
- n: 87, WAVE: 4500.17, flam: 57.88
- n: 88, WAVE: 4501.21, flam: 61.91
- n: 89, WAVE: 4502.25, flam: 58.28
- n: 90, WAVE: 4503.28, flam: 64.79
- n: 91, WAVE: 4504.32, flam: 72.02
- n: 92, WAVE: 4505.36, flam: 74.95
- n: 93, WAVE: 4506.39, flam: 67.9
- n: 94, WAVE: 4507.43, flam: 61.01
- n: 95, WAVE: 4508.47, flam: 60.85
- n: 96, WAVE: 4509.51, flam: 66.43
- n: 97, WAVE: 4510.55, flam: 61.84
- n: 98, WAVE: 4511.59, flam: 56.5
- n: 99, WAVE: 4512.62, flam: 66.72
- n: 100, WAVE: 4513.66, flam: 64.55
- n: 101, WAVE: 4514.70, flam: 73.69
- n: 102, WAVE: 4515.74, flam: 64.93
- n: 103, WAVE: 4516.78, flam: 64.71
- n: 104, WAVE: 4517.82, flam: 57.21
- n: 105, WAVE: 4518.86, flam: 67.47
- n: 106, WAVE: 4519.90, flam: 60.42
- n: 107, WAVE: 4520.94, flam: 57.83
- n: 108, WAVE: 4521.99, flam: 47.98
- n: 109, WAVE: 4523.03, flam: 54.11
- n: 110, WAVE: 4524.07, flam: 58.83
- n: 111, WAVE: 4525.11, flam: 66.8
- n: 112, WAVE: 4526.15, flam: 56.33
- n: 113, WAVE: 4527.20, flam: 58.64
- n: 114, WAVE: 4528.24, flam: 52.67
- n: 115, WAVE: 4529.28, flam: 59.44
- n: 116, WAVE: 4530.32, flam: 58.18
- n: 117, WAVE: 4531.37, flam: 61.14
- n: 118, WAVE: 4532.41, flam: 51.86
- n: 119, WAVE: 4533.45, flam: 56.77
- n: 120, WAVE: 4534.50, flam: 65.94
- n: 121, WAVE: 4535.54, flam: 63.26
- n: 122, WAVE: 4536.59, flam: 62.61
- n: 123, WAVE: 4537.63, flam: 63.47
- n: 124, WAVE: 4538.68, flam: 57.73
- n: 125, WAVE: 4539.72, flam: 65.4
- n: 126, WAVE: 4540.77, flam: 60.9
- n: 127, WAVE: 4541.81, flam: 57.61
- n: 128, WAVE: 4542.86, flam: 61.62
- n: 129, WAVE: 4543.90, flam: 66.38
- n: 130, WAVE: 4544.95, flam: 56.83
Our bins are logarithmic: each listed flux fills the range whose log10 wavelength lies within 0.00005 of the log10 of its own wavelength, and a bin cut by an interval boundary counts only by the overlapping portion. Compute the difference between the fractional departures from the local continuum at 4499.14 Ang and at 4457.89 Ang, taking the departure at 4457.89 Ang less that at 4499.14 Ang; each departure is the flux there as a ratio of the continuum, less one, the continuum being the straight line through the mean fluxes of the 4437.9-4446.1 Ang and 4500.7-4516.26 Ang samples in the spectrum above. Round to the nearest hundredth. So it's -0.16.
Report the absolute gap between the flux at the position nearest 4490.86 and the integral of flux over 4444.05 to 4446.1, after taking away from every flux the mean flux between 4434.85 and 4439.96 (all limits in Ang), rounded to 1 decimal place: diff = 9.6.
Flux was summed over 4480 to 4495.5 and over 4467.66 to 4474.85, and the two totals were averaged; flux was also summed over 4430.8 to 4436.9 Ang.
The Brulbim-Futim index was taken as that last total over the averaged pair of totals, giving 0.51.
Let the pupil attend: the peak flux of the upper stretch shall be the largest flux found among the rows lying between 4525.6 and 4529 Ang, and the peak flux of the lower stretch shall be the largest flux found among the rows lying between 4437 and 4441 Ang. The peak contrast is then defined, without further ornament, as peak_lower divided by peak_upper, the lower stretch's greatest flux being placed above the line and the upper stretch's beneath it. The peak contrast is 0.98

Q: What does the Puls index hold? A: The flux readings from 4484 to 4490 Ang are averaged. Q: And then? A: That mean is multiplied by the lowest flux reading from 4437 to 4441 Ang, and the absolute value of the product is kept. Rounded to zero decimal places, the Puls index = 2927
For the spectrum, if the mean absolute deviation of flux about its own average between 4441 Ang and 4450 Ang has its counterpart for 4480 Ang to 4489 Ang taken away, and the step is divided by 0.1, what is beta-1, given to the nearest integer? -15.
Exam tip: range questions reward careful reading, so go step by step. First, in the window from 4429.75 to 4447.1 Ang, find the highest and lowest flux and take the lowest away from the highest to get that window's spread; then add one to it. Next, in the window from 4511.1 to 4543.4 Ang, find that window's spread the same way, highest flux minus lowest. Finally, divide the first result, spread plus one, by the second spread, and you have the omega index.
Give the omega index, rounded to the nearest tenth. 0.7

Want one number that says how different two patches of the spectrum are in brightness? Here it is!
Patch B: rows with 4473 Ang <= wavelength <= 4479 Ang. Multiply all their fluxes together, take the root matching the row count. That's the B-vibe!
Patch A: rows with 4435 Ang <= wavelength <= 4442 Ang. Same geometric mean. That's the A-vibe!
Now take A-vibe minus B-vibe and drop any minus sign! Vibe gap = 6.2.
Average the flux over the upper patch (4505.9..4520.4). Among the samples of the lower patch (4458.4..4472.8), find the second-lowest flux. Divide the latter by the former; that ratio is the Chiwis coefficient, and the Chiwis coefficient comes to 0.74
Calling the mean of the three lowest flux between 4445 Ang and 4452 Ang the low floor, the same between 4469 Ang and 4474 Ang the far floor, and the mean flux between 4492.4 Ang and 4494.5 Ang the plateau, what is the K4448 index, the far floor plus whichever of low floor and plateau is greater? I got 114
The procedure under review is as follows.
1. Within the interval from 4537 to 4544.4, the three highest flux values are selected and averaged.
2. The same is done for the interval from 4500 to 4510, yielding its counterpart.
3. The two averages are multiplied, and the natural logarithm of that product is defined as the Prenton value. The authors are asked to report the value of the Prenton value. 8.45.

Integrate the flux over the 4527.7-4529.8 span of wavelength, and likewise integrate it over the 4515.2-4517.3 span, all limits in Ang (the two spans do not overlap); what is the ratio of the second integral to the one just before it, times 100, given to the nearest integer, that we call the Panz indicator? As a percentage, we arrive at 115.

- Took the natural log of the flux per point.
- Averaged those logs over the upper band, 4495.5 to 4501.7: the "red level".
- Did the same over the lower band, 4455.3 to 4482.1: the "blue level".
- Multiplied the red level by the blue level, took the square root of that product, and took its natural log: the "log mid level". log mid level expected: 1.397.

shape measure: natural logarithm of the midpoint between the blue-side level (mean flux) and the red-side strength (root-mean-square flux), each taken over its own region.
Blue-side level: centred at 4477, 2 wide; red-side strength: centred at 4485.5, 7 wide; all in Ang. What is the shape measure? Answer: 4.09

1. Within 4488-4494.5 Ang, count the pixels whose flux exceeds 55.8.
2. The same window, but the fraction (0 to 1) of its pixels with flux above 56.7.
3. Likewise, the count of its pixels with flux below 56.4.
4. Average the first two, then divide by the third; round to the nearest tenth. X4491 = 1.1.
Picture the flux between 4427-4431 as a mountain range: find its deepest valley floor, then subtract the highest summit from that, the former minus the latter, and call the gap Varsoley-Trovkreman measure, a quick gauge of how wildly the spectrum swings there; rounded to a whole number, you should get -10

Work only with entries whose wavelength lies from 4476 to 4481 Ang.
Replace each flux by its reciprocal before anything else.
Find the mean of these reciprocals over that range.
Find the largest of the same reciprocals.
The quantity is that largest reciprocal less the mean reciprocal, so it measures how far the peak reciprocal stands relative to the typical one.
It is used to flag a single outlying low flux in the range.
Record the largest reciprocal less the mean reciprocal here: 0.0010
